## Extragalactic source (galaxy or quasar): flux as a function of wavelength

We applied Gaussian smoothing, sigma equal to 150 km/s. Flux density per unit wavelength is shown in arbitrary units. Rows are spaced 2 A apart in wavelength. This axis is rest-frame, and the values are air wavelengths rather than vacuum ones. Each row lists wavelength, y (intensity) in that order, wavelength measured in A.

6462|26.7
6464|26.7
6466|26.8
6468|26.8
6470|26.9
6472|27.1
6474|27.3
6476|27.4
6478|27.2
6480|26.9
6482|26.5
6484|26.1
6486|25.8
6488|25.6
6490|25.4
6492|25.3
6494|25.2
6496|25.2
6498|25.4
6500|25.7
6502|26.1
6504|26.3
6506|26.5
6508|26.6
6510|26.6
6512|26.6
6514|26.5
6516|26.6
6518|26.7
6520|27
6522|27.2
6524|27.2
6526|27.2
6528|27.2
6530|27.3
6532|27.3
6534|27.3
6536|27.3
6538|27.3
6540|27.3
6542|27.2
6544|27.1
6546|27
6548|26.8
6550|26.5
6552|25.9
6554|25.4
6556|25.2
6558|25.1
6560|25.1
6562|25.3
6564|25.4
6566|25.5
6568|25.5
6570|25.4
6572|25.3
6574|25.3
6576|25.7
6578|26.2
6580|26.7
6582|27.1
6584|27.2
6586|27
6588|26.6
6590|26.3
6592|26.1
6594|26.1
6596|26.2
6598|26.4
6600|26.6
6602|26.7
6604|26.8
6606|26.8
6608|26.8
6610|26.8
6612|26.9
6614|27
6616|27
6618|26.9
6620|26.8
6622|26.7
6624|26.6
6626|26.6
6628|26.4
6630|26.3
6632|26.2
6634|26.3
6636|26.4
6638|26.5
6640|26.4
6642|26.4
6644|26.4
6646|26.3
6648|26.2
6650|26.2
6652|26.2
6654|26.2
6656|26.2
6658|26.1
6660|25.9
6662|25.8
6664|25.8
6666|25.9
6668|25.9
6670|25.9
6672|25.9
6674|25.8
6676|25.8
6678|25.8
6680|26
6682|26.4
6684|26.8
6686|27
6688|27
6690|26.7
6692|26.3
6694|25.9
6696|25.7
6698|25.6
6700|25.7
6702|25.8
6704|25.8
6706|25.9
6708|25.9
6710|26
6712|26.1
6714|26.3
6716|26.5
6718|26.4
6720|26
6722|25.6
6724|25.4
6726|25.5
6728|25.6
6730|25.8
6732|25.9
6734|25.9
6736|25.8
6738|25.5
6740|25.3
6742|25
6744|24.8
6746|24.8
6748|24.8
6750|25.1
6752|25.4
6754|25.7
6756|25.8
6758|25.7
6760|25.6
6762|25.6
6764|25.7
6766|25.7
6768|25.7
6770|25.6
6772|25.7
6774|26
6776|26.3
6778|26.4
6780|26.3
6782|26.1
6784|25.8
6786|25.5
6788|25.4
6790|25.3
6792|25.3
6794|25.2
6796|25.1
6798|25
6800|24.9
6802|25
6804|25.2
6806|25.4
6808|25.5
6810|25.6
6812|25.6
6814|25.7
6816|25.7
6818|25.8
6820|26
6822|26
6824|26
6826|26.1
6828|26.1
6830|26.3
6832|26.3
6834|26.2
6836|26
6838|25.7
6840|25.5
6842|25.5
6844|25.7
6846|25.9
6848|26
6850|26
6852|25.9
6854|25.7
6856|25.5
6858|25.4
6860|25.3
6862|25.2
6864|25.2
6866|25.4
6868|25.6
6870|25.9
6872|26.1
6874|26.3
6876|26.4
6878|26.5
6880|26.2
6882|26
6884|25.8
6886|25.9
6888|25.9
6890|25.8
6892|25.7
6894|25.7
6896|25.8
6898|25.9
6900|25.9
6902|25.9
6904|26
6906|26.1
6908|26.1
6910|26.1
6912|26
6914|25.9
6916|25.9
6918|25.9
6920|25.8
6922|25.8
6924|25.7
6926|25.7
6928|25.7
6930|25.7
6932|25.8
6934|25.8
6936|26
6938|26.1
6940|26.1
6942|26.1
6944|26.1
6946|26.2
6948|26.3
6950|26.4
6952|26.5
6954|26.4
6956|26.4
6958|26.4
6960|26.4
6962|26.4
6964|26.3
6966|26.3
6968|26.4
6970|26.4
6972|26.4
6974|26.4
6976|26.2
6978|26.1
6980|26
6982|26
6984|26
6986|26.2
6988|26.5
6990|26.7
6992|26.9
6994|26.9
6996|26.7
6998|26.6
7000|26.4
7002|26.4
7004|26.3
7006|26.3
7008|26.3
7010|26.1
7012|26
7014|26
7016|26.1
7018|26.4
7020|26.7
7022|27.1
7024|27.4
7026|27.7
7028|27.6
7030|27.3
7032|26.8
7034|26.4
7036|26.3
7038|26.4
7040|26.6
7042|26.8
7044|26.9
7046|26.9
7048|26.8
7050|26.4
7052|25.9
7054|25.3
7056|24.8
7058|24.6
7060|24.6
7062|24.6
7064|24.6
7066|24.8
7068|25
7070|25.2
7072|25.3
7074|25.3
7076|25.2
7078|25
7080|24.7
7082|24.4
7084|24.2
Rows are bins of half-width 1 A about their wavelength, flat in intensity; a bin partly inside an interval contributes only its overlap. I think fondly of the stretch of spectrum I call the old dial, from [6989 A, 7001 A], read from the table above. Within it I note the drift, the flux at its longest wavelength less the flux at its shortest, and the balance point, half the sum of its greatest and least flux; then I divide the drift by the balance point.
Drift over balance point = -0.01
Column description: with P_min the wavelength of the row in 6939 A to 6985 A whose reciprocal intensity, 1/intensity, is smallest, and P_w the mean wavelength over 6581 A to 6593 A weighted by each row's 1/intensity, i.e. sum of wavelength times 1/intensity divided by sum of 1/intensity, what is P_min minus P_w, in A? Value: 364.9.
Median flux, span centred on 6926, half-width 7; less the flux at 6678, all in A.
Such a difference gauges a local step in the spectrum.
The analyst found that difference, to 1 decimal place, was -0.1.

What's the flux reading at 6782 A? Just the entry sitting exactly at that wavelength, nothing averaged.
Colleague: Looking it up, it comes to 26.1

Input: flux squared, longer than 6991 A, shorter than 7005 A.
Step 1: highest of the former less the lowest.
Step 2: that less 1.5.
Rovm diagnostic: 30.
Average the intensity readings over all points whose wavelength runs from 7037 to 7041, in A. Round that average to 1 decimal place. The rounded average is 26.5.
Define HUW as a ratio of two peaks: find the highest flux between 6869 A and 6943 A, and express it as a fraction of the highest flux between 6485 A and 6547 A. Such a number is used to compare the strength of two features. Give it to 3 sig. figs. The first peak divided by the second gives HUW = 0.971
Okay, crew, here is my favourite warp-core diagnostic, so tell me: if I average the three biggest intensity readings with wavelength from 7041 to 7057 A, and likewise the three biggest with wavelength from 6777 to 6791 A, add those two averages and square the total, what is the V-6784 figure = 2823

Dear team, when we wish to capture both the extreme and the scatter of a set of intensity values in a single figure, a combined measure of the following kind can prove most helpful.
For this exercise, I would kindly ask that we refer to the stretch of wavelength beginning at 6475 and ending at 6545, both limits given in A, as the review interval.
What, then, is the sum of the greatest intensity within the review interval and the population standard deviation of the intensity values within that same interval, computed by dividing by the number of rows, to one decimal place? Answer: 28.1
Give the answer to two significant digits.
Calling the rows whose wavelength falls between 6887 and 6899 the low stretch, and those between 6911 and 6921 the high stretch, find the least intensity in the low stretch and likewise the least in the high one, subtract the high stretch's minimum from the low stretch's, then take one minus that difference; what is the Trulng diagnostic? 1.1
